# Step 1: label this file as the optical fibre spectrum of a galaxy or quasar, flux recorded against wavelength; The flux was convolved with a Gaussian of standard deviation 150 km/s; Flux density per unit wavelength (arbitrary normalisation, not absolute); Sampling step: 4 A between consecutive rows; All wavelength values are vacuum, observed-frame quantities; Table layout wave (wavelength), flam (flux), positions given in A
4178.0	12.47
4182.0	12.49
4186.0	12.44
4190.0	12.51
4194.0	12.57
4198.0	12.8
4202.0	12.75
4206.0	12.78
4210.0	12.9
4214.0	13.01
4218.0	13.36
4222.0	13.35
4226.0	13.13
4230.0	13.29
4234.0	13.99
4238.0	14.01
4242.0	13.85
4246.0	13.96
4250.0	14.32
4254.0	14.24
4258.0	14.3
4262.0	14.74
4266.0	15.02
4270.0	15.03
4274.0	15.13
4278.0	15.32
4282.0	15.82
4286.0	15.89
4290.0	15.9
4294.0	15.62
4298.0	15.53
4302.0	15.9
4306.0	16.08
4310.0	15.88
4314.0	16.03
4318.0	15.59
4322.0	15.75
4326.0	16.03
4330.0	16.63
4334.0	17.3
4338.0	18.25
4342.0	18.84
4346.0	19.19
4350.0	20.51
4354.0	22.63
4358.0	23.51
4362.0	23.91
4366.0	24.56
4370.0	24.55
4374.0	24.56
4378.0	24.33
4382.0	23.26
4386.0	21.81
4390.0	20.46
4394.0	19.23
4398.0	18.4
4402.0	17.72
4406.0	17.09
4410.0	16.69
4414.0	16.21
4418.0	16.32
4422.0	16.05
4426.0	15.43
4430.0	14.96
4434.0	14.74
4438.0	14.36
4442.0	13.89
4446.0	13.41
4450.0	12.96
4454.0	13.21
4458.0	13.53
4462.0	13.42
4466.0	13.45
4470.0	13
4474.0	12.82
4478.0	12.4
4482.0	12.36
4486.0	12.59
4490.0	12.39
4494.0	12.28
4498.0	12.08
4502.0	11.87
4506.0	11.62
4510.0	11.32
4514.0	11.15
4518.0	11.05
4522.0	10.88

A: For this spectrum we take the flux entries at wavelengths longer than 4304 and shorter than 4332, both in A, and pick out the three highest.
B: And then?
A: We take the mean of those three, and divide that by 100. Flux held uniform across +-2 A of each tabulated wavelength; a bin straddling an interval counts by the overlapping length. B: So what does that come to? 0.16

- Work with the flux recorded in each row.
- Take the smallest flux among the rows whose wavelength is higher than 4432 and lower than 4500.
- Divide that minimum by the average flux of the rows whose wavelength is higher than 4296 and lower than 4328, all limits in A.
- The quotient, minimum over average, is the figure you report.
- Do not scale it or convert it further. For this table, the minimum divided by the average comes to 0.76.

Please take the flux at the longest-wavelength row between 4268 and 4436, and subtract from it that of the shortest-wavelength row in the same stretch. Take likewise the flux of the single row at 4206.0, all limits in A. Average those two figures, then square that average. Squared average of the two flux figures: 39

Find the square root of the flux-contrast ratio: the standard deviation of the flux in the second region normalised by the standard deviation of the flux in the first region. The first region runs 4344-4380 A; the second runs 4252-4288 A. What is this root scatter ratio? 0.54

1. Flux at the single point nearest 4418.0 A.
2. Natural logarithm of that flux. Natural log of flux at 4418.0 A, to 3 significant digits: 2.79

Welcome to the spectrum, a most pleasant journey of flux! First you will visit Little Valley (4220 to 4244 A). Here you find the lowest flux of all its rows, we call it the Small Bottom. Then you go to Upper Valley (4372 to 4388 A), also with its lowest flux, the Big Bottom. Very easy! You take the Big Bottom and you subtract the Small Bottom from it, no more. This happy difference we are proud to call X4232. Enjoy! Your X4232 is 9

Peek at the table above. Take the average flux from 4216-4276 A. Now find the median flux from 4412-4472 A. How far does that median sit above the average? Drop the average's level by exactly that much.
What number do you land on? 14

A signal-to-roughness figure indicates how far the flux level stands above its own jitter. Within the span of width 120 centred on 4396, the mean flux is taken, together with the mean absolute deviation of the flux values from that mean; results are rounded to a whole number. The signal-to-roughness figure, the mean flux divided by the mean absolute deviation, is 6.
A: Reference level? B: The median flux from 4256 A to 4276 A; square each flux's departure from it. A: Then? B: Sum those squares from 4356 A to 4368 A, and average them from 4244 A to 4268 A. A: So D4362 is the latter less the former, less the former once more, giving -484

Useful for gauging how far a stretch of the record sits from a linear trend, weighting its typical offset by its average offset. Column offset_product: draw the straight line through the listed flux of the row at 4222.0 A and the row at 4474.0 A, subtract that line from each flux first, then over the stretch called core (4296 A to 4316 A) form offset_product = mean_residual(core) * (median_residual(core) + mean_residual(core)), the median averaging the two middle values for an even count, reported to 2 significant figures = 15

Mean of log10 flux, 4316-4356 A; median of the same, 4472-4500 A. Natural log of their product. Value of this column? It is 0.32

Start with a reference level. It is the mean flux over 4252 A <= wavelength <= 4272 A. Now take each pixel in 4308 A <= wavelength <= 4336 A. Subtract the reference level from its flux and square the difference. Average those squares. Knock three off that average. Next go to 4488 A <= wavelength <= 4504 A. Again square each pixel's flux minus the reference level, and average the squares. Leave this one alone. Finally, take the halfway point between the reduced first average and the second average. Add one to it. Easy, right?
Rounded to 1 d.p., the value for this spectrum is 4.0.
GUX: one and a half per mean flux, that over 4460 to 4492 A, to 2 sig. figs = 0.12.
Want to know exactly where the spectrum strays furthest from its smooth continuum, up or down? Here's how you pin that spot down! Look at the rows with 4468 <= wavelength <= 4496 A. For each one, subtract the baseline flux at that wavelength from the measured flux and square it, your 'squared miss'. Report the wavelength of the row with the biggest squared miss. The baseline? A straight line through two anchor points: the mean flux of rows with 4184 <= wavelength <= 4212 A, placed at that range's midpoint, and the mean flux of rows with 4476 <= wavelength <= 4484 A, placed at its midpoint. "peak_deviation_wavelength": 4470.0 A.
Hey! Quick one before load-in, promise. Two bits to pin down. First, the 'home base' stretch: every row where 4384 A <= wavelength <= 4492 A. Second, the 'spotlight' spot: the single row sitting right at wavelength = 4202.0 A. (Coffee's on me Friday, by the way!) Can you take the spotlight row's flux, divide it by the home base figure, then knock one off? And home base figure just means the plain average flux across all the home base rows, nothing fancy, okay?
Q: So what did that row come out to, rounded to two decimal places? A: -0.16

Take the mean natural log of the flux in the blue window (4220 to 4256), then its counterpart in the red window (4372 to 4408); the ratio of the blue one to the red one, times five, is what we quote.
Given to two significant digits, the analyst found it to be 4.3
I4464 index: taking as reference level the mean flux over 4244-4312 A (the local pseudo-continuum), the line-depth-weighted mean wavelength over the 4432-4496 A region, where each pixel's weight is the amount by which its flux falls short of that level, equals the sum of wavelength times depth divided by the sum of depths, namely 4469.7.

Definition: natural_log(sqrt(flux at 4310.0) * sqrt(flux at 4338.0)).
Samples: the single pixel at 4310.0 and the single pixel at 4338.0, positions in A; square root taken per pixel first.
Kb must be 2.83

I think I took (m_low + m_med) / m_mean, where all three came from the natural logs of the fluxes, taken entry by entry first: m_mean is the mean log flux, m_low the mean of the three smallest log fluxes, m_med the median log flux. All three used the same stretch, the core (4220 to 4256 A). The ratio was 1.990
